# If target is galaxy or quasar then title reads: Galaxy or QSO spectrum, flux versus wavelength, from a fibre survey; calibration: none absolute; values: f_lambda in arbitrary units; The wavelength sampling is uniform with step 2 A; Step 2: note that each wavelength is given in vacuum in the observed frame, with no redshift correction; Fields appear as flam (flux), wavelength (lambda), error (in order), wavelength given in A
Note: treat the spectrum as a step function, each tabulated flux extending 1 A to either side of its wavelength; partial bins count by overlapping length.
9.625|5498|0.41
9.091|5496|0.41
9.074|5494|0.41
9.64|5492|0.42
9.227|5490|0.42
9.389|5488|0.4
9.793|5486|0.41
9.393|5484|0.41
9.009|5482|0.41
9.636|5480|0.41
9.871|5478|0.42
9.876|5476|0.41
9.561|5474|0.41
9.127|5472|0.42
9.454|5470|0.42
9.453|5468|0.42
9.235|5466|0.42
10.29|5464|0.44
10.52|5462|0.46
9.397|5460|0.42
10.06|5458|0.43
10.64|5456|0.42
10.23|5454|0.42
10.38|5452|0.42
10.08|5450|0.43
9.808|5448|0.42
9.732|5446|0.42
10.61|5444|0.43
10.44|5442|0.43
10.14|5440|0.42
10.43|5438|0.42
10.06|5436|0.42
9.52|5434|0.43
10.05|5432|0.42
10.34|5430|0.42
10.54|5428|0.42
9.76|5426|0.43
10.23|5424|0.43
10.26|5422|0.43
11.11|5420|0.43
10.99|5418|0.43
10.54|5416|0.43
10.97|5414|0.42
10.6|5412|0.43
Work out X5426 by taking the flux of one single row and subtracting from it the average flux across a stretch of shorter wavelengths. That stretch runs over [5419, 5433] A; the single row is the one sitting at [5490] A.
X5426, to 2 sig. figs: -1.1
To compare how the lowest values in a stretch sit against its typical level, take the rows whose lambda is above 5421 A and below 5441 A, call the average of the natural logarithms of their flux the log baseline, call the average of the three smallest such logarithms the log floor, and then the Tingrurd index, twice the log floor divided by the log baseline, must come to 1.97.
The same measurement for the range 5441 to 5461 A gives 1.96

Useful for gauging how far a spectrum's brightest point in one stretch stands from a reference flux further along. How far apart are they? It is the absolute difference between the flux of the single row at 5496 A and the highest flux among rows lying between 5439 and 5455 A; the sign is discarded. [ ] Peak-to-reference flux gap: 1.52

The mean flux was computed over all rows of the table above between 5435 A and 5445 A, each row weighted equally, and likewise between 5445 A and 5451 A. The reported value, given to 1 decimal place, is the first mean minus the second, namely 0.5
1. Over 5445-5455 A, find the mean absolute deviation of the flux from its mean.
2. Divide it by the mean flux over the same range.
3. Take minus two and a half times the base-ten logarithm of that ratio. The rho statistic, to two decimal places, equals 4.14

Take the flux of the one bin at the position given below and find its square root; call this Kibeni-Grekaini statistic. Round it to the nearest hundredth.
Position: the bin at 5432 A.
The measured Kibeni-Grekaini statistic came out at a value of 3.17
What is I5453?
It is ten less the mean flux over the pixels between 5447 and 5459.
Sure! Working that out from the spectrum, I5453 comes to -0.2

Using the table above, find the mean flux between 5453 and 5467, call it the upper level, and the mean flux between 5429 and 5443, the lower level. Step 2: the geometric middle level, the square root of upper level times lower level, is 10.1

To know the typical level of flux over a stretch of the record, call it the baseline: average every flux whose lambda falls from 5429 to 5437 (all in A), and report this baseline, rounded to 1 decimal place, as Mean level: 10.0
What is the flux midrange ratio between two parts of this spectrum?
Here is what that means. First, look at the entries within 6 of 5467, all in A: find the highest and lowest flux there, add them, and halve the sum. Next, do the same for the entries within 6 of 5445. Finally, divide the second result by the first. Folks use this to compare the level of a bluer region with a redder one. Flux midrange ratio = 1.04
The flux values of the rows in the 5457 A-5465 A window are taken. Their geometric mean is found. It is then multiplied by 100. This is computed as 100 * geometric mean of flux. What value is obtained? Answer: 1006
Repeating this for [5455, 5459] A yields 1035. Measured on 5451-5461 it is 1013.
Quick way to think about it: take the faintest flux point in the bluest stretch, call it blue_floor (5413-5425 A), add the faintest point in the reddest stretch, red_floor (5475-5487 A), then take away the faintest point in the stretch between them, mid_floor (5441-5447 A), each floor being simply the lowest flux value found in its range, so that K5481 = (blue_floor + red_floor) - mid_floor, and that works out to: 9.5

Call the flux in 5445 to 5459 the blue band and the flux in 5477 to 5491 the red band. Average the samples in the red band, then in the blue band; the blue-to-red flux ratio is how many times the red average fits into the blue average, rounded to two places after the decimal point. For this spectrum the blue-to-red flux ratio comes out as 1.07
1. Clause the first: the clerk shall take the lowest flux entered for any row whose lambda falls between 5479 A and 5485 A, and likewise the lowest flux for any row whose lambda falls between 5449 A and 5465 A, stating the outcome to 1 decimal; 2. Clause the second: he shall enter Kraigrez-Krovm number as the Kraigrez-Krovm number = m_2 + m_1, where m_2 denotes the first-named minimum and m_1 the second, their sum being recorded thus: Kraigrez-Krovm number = 18.4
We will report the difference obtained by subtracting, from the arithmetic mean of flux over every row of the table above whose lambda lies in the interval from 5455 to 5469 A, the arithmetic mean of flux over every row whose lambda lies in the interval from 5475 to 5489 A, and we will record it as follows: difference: 0.4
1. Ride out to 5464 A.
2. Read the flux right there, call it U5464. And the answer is 10.29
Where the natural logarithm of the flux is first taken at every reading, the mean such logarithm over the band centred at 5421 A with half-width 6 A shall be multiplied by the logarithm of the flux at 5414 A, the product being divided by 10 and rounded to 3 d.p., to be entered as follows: 0.563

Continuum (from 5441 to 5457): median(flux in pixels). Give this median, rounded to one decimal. 10.3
